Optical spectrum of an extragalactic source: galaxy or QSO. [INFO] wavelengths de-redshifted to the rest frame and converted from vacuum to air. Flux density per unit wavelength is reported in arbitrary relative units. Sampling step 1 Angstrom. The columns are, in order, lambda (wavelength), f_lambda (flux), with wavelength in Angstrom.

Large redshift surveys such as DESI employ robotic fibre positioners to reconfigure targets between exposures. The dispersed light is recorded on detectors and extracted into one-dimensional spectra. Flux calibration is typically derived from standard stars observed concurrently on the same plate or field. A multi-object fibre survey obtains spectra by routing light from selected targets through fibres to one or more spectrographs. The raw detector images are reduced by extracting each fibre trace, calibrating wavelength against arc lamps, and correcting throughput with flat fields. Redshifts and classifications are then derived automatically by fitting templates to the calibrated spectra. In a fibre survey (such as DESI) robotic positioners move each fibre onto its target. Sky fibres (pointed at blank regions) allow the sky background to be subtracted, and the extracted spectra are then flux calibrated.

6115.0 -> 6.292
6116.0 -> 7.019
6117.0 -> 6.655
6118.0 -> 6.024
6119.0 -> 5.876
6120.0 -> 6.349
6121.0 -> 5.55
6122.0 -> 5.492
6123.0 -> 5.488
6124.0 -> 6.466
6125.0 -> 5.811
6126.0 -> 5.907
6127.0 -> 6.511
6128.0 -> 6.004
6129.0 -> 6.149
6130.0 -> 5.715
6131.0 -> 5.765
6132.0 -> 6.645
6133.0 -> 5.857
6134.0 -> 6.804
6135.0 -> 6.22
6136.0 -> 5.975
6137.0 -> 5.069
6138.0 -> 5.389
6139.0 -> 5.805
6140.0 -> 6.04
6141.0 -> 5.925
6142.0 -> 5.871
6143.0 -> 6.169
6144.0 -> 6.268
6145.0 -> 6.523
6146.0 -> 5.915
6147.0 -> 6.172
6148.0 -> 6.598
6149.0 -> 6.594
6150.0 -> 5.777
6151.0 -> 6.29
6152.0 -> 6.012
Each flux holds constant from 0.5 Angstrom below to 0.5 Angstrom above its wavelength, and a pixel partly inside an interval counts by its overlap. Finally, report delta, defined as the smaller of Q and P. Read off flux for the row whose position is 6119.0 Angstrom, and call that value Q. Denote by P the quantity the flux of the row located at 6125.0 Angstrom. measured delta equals 5.81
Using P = 5.811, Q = 5.876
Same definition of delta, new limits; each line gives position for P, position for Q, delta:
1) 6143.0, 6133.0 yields 5.86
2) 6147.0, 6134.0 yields 6.17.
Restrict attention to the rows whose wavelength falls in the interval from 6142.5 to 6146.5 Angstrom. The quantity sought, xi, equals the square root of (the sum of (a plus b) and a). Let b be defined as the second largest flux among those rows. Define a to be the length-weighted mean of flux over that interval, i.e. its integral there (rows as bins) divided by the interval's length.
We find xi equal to 4.32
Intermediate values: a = 6.2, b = 6.268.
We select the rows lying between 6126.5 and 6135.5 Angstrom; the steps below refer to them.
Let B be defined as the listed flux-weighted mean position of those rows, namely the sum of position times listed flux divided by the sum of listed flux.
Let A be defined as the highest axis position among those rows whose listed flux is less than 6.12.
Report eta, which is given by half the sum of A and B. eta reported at 6132.0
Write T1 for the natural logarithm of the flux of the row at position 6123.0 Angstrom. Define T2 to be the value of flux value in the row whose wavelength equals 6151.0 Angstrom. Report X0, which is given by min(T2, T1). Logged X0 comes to 1.70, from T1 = 1.70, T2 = 6.29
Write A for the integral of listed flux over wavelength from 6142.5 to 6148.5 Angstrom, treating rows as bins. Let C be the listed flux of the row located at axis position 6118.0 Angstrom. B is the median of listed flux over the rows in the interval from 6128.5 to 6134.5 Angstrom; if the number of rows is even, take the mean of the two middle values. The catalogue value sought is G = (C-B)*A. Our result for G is 1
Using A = 37.6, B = 6.00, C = 6.024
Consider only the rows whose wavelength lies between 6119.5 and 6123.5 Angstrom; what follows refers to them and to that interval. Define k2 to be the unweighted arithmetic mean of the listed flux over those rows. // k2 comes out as 5.7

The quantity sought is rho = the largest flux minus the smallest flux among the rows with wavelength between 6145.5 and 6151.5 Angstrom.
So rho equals 0.8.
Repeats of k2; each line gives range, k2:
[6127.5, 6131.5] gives 5.9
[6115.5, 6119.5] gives 6.4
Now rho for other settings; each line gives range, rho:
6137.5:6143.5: 0.8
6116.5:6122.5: 1.2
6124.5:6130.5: 0.8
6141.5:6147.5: 0.7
